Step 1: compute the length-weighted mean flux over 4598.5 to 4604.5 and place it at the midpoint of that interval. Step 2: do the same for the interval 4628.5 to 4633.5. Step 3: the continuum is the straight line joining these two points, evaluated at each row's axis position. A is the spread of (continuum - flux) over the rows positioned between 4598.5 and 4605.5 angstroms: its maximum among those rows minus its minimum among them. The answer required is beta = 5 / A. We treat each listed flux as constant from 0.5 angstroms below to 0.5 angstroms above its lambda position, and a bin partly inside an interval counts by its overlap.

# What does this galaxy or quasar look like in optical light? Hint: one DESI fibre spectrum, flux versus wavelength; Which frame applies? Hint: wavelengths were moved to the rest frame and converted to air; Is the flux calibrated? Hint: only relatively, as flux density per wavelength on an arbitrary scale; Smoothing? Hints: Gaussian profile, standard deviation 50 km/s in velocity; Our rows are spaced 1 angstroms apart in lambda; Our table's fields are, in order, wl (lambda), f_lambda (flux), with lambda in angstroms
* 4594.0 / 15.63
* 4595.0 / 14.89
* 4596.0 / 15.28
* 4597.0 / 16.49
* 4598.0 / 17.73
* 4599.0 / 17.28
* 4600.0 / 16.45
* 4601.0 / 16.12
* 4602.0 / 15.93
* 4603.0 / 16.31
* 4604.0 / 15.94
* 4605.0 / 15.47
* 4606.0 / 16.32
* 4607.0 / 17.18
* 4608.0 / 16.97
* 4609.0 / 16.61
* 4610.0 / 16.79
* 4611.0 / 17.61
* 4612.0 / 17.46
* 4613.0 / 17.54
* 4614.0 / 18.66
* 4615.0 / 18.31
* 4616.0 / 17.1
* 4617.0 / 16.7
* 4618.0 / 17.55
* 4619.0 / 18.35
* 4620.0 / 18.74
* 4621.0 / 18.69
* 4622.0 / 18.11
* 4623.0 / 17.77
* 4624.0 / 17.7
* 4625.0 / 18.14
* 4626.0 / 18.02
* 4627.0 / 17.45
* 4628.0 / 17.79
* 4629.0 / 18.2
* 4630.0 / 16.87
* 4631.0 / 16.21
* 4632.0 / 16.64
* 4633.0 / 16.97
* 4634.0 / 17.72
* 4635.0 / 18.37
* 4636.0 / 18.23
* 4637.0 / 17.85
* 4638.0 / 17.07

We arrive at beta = 2.58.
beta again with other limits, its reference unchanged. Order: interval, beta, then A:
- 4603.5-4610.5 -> 3.00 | 1.67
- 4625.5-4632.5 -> 2.46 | 2.03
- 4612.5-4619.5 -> 2.47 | 2.03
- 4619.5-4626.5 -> 4.44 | 1.13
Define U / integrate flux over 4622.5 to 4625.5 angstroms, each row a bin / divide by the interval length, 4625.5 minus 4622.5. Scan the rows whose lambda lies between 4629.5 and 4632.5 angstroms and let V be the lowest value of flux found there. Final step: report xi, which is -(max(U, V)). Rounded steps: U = 17.9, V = 16.21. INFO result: -17.9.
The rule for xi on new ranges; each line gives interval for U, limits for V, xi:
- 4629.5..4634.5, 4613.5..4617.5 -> -16.9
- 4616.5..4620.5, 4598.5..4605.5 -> -17.8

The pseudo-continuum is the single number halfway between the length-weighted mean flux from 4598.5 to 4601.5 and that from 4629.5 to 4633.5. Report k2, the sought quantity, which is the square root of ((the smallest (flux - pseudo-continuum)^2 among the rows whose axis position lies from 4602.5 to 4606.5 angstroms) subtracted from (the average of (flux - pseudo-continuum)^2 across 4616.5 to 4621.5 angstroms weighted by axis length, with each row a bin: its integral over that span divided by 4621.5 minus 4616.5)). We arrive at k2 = 1.53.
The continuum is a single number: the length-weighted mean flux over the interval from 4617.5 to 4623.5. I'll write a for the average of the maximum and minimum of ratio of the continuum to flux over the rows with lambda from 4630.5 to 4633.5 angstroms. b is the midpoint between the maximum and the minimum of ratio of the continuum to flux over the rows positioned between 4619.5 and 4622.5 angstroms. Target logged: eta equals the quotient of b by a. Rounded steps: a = 1.10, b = 0.99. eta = 0.90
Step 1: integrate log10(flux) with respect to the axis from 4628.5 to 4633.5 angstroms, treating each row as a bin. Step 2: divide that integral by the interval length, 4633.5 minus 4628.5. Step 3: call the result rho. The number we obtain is 1.23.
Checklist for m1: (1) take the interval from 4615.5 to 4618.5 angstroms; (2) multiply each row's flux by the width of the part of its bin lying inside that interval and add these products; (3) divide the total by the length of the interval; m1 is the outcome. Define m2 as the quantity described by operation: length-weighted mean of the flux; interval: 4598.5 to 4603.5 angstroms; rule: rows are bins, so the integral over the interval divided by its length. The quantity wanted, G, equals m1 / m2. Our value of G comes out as 1.04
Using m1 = 17.1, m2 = 16.4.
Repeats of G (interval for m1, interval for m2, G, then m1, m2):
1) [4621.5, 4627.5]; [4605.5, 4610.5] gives 1.07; 17.9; 16.8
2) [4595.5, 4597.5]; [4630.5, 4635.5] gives 0.92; 15.9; 17.2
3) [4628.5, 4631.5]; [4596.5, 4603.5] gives 1.03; 17.1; 16.6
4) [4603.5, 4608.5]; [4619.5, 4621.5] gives 0.88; 16.4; 18.7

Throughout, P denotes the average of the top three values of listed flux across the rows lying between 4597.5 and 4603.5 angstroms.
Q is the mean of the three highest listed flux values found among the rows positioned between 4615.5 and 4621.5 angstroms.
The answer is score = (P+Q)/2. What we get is 17.9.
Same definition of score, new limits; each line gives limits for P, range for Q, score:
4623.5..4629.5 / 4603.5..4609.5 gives 17.5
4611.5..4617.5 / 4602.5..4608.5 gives 17.5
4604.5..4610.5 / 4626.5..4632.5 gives 17.4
